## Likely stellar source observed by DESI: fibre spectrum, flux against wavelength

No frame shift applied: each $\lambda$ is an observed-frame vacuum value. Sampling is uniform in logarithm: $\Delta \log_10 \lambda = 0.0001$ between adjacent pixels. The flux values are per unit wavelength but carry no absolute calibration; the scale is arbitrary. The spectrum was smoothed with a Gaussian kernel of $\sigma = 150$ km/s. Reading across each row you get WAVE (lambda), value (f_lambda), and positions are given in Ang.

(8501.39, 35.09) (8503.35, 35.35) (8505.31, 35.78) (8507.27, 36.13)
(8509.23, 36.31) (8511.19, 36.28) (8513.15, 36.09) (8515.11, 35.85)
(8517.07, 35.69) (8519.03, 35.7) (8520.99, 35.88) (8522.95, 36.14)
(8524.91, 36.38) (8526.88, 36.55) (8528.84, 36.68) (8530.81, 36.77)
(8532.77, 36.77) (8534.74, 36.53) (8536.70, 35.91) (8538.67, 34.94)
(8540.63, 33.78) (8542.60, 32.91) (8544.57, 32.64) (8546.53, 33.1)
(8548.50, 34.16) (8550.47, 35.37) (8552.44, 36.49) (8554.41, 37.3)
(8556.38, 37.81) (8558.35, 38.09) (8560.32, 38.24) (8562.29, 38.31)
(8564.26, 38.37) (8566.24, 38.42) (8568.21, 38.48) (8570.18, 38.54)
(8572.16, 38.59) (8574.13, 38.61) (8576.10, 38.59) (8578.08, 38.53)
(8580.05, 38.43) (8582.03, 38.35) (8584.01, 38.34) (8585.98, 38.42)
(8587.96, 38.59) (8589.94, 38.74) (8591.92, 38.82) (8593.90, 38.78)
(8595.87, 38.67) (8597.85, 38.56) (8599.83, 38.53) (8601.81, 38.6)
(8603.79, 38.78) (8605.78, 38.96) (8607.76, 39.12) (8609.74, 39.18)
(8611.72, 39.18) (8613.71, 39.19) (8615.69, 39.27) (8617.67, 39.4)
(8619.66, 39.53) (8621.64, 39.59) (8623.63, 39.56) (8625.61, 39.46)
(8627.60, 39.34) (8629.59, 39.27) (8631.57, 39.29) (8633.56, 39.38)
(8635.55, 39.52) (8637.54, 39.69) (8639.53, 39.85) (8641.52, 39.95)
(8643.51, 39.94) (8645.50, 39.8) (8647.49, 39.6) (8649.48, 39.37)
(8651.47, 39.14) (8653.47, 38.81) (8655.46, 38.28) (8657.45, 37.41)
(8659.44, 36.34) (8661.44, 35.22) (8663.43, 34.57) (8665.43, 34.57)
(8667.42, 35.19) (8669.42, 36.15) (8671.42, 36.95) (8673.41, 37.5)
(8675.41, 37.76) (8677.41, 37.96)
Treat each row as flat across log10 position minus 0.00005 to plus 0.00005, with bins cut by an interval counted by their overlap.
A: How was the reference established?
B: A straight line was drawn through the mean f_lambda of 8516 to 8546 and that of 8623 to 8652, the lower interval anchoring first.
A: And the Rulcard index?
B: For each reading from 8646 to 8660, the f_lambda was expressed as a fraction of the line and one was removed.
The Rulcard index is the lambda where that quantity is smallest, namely 8659.44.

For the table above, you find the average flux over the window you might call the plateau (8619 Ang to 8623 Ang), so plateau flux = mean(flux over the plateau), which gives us 39.6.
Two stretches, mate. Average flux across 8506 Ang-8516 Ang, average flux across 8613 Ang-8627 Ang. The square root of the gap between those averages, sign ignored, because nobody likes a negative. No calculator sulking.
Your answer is 1.82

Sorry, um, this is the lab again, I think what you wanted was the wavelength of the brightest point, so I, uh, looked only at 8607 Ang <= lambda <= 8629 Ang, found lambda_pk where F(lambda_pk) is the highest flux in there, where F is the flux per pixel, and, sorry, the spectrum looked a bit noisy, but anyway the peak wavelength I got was 8621.64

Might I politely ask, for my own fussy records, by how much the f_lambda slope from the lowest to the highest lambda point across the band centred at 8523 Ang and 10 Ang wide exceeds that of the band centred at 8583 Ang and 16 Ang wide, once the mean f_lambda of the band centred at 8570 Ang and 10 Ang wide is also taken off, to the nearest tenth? -38.4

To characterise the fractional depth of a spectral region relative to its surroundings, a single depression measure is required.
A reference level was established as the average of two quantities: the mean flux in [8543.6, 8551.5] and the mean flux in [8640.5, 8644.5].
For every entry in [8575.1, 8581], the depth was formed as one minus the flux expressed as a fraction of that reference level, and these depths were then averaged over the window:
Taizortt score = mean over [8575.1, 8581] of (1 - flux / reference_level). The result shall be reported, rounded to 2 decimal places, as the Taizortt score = -0.04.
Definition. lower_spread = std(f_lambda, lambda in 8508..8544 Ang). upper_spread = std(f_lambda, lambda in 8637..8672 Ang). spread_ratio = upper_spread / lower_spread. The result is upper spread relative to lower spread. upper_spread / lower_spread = 2.0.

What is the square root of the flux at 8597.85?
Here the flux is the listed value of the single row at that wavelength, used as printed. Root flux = 6.21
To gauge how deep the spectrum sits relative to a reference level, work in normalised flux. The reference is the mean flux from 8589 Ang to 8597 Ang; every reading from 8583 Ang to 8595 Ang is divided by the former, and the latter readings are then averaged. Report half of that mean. 0.498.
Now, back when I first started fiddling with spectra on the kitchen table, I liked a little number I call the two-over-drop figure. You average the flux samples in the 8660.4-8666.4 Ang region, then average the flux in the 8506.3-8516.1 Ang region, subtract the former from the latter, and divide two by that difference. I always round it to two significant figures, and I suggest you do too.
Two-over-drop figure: 1.5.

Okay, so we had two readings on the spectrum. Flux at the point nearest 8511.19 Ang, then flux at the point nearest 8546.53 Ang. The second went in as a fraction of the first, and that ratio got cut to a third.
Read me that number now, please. 0.304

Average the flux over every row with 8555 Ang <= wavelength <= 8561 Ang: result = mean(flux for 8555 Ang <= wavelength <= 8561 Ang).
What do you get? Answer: 38.0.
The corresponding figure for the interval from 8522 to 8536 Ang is 36.5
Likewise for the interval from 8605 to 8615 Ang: 39.1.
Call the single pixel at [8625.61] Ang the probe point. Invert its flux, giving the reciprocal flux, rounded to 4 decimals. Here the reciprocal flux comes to 0.0253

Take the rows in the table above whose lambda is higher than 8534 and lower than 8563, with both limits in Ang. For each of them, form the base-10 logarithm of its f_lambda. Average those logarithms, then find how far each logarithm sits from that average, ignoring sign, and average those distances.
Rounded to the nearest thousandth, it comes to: 0.021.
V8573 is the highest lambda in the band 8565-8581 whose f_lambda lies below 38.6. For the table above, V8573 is 8580.05 Ang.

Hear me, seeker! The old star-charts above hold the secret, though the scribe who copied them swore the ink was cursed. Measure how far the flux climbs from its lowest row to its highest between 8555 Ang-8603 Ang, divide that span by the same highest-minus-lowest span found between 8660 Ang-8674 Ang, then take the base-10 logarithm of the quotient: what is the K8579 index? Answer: -0.46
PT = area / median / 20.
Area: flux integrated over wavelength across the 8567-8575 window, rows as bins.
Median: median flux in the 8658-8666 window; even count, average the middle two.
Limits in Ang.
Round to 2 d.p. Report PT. 0.44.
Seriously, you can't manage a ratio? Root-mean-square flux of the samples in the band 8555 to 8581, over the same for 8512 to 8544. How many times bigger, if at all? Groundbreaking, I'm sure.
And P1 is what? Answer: 1.07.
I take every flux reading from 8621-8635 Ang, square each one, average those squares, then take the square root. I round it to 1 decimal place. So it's 39.4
